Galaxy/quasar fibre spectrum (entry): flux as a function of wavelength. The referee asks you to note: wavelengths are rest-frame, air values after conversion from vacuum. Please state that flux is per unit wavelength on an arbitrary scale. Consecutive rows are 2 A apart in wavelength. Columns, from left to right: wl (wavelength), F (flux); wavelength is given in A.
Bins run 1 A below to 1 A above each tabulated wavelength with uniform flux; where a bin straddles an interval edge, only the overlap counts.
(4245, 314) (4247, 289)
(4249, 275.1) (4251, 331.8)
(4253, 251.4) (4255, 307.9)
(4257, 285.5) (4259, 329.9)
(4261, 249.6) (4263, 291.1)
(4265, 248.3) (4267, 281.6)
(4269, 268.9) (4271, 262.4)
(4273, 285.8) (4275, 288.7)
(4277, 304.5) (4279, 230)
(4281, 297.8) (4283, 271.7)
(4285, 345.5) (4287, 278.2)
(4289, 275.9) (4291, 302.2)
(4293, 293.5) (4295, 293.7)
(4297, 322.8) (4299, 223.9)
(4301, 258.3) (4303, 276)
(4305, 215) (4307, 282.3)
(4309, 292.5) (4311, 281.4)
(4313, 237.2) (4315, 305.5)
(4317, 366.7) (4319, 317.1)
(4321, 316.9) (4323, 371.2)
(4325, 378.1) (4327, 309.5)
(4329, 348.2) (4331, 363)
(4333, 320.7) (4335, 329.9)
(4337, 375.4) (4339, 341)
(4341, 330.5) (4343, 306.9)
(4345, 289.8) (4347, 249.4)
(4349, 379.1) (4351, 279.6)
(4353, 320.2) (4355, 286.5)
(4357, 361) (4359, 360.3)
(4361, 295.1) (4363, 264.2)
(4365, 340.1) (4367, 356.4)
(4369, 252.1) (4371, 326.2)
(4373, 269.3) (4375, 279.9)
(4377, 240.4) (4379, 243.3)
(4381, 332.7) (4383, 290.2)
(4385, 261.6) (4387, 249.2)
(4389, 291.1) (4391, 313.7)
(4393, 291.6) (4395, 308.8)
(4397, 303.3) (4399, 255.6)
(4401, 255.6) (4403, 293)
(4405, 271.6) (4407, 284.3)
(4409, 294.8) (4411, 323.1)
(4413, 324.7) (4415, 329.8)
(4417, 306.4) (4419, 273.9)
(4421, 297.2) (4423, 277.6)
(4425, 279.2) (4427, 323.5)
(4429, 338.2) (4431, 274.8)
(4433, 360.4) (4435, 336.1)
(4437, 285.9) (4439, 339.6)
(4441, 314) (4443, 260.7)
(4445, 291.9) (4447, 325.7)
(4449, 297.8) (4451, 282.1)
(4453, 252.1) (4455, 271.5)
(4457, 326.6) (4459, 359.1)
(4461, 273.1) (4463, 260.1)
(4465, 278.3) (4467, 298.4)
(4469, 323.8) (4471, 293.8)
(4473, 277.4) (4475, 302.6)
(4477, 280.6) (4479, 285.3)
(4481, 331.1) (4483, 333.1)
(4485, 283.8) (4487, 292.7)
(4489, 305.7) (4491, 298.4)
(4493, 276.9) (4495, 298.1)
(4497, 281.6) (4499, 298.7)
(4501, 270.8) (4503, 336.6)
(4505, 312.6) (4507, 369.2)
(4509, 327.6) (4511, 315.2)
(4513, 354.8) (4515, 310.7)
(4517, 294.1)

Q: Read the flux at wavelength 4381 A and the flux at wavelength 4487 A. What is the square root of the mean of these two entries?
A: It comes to 17.7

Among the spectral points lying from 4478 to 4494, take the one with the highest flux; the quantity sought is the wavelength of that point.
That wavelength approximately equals 4483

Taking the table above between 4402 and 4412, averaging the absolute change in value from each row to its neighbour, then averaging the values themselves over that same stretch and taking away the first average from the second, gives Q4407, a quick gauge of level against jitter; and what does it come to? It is 275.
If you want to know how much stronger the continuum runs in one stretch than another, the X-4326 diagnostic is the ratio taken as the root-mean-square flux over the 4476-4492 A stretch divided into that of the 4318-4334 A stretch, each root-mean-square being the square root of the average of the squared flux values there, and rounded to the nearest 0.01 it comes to 1.13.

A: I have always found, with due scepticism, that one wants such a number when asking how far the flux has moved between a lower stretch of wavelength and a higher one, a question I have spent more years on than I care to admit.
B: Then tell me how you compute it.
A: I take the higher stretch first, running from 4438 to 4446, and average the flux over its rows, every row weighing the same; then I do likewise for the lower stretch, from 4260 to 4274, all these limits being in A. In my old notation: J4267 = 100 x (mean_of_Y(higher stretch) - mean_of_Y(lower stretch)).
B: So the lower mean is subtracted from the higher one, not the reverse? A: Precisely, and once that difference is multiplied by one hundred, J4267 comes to 3188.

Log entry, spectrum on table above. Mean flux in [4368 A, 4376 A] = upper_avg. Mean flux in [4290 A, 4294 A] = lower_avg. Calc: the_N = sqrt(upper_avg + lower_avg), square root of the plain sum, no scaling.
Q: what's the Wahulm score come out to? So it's 24.1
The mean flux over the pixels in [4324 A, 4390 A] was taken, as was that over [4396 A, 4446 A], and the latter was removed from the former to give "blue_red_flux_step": 10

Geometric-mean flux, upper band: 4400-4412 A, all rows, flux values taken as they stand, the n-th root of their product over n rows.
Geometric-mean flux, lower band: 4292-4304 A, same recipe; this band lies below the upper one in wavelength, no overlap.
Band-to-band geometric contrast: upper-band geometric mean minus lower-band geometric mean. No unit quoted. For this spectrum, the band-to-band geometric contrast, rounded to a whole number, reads 10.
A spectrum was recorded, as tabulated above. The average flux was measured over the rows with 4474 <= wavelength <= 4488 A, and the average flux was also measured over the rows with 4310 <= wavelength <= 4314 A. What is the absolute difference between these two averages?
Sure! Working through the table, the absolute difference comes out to 42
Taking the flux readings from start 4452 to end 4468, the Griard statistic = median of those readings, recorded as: 276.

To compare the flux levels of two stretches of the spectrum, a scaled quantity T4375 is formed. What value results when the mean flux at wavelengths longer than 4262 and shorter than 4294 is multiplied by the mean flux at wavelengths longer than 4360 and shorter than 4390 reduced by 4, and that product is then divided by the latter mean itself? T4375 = 279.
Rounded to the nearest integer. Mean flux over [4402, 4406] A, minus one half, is 282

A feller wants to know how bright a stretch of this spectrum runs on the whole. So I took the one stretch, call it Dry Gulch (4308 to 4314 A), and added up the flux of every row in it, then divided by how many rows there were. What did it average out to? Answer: 270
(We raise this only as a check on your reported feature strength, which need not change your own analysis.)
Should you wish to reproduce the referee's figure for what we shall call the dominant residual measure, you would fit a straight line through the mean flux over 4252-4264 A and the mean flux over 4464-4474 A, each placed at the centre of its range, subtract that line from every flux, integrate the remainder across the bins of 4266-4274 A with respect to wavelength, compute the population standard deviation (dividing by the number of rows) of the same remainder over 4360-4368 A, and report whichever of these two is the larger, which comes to 36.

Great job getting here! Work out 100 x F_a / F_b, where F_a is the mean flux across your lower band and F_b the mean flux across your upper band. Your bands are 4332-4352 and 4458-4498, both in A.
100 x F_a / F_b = 108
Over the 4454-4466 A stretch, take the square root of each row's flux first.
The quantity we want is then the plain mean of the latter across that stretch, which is 17.14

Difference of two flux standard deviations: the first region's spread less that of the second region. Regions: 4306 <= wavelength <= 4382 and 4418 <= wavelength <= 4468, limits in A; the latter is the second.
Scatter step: 11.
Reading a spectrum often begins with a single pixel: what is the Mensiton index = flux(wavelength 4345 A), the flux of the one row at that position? 289.8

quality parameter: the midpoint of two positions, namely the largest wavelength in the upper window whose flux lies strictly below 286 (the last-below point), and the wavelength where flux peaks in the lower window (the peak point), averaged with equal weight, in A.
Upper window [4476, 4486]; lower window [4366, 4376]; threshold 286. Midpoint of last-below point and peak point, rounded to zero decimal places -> 4426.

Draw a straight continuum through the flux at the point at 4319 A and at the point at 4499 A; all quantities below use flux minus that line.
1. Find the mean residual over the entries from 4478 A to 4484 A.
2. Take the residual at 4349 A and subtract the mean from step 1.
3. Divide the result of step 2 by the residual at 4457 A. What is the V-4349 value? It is 2.1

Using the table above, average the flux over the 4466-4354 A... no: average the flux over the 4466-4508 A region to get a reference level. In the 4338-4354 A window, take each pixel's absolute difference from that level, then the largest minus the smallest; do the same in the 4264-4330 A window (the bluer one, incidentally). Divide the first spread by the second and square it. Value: 0.69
